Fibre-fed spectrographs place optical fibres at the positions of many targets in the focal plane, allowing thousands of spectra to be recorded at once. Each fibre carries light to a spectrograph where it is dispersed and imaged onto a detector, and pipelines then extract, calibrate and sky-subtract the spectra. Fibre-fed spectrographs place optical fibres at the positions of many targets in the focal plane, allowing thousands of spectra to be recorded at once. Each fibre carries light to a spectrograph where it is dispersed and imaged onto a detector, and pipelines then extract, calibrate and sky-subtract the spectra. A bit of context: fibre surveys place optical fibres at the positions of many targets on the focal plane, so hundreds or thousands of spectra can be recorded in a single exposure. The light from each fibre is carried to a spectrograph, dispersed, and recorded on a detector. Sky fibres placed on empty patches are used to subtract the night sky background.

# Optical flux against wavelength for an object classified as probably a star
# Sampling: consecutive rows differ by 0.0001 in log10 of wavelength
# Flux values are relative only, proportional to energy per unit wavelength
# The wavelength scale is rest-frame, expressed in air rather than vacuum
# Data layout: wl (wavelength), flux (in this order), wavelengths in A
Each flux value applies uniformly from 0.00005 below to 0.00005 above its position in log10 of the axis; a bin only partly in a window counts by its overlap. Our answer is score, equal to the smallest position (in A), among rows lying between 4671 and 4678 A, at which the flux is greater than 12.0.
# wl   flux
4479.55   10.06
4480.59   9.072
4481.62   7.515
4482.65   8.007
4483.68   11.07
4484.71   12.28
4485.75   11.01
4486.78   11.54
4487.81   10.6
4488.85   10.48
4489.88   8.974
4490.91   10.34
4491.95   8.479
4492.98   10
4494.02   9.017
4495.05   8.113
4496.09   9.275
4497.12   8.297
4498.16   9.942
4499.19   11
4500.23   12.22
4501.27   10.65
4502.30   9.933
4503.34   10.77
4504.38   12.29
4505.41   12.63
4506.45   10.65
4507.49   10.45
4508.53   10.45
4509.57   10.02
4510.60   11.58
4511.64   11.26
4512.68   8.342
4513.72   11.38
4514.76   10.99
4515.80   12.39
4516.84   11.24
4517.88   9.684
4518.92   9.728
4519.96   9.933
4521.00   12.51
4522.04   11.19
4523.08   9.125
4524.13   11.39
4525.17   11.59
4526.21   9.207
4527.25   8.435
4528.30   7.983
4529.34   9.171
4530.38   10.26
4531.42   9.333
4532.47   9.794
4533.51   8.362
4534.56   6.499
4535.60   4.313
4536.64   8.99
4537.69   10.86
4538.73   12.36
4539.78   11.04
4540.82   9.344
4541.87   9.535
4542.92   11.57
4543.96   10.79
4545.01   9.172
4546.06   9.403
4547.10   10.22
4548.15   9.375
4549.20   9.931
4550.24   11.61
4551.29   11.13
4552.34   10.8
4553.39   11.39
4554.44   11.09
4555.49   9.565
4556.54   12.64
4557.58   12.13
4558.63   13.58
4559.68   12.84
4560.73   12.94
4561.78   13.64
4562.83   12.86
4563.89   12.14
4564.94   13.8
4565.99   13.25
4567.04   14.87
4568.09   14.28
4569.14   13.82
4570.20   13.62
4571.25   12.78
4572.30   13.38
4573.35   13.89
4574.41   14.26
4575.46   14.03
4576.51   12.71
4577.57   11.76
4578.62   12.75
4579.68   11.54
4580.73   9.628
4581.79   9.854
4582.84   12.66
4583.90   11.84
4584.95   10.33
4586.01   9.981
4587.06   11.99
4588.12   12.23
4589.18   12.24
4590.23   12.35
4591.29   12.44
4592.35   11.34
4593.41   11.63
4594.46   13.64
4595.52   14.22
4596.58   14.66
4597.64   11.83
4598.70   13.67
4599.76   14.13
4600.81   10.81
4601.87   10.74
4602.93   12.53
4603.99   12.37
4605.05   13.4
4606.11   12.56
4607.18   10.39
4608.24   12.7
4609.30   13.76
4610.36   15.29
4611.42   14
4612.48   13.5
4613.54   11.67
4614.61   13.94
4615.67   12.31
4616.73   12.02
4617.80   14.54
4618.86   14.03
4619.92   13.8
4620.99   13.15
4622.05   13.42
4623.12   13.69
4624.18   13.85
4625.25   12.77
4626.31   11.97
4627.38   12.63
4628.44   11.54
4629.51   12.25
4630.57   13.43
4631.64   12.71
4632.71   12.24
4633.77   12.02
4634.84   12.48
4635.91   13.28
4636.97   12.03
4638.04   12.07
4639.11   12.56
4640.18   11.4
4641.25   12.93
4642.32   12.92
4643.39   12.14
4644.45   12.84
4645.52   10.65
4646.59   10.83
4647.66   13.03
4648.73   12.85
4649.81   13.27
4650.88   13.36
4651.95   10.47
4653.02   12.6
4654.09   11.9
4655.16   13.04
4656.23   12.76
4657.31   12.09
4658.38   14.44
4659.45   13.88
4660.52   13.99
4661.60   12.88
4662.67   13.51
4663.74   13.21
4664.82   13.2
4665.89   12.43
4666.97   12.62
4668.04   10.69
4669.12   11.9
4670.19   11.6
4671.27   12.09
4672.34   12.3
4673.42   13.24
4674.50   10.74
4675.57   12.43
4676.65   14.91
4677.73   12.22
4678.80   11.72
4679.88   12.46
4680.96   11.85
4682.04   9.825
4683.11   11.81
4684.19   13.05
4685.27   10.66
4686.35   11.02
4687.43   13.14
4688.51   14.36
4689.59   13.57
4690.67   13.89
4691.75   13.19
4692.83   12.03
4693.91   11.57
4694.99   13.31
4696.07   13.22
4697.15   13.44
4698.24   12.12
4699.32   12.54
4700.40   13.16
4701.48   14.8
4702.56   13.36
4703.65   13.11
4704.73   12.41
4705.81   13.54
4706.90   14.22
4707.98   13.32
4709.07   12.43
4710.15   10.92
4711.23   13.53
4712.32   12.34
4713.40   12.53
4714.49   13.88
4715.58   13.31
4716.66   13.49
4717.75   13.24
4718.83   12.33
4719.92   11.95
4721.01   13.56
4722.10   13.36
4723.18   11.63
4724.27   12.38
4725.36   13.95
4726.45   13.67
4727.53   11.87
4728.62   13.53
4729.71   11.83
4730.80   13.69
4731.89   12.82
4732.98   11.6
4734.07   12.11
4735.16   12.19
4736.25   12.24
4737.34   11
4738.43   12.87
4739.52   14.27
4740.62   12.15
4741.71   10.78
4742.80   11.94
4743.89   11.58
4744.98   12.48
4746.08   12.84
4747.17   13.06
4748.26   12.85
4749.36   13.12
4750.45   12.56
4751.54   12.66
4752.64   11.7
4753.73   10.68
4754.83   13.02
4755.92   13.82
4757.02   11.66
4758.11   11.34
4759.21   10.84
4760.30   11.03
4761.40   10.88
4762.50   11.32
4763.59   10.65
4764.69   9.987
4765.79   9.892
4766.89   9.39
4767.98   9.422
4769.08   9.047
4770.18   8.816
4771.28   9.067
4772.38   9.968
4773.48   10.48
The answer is 4671.27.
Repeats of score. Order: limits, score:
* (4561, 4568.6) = 4561.78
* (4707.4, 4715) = 4707.98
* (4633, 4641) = 4633.77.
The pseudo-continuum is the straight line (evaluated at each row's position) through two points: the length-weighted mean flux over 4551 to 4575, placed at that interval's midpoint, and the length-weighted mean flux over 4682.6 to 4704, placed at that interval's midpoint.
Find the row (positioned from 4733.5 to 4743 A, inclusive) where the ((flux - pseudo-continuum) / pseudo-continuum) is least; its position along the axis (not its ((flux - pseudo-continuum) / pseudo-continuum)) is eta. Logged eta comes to 4741.71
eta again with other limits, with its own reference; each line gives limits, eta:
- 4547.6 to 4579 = 4548.15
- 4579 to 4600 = 4580.73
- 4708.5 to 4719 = 4710.15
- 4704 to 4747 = 4741.71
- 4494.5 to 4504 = 4495.05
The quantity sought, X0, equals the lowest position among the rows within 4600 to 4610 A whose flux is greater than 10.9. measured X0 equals 4602.93 A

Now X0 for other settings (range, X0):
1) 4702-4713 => 4702.56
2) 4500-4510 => 4500.23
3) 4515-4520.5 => 4515.80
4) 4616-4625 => 4616.73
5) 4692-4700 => 4692.83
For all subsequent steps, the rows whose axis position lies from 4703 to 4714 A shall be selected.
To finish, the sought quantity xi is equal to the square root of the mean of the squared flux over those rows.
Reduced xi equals 12.9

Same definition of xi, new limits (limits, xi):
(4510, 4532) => 10.4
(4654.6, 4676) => 12.7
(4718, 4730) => 12.8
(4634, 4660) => 12.5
